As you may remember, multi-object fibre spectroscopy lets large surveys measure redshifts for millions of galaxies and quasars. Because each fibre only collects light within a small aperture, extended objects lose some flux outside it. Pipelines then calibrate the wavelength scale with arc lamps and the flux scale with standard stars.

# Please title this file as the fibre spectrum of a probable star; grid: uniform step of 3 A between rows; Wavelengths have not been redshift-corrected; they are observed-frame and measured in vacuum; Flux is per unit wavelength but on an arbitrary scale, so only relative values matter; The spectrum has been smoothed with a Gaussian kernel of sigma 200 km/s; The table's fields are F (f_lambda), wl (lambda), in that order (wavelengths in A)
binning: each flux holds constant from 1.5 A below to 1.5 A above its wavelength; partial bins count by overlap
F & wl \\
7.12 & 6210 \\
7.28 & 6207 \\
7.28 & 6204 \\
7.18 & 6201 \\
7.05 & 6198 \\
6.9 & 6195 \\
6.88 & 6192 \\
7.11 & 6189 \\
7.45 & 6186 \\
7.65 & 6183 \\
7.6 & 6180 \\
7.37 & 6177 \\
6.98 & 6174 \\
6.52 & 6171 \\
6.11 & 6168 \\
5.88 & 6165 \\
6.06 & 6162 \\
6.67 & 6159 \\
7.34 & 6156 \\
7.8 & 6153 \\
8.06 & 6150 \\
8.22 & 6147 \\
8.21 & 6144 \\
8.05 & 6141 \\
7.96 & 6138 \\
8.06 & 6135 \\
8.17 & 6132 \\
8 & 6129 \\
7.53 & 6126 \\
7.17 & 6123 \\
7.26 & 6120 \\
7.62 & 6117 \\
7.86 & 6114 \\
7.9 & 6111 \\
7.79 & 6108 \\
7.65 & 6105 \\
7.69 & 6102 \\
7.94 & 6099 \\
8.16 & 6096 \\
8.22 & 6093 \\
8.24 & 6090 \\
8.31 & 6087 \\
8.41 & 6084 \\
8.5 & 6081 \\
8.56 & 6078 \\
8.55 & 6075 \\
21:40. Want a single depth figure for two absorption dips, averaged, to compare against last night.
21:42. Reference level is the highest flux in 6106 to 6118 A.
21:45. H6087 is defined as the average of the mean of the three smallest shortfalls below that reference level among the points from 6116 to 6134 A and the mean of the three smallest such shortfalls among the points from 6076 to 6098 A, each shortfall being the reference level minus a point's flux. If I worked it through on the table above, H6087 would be -0.3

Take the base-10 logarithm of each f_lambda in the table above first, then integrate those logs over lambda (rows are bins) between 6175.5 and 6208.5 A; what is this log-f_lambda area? 28.4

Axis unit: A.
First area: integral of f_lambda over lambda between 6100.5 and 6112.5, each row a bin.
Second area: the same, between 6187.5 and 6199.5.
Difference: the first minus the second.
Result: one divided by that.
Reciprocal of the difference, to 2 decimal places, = 0.11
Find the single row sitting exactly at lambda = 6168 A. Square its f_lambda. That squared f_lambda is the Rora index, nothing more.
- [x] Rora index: 37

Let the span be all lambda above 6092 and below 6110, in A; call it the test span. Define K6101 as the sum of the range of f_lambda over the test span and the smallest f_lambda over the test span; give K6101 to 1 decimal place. 8.2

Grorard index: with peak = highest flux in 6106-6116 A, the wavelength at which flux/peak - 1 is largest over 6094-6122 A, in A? 6096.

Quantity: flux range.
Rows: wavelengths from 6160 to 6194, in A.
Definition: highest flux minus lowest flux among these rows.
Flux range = 1.8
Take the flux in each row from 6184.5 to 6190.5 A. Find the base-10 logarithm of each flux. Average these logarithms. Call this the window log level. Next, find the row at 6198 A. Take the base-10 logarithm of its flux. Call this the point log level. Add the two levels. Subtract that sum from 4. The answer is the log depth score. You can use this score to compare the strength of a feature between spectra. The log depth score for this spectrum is 2.29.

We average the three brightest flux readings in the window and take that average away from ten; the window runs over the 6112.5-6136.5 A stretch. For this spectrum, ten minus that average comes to 1.9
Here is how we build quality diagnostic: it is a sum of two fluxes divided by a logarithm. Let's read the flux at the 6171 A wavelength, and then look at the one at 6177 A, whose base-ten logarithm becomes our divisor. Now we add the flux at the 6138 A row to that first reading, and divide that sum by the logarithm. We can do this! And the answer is 16.7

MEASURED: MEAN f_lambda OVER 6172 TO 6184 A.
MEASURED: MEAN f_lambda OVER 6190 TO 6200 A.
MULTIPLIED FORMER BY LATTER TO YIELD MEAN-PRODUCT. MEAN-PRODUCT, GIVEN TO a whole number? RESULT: 51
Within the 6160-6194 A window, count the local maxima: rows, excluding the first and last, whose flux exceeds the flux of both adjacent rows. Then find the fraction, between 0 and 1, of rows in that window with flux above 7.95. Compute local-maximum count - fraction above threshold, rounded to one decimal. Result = 1.0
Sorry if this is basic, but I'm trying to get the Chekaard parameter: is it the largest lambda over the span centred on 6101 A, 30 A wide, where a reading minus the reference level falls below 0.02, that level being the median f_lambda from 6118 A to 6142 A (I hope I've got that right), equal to 6114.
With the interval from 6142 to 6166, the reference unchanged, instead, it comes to 6165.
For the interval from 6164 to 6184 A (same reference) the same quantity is 6183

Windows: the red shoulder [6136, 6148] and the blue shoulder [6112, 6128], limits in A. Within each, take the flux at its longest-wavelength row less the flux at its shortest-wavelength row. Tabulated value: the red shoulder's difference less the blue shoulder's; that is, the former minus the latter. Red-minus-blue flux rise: 0.59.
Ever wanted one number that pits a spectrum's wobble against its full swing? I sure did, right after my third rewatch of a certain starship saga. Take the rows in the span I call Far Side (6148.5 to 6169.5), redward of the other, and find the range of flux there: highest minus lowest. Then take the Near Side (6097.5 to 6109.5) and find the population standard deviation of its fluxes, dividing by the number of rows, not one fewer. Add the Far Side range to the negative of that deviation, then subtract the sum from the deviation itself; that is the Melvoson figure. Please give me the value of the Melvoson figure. -2.0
